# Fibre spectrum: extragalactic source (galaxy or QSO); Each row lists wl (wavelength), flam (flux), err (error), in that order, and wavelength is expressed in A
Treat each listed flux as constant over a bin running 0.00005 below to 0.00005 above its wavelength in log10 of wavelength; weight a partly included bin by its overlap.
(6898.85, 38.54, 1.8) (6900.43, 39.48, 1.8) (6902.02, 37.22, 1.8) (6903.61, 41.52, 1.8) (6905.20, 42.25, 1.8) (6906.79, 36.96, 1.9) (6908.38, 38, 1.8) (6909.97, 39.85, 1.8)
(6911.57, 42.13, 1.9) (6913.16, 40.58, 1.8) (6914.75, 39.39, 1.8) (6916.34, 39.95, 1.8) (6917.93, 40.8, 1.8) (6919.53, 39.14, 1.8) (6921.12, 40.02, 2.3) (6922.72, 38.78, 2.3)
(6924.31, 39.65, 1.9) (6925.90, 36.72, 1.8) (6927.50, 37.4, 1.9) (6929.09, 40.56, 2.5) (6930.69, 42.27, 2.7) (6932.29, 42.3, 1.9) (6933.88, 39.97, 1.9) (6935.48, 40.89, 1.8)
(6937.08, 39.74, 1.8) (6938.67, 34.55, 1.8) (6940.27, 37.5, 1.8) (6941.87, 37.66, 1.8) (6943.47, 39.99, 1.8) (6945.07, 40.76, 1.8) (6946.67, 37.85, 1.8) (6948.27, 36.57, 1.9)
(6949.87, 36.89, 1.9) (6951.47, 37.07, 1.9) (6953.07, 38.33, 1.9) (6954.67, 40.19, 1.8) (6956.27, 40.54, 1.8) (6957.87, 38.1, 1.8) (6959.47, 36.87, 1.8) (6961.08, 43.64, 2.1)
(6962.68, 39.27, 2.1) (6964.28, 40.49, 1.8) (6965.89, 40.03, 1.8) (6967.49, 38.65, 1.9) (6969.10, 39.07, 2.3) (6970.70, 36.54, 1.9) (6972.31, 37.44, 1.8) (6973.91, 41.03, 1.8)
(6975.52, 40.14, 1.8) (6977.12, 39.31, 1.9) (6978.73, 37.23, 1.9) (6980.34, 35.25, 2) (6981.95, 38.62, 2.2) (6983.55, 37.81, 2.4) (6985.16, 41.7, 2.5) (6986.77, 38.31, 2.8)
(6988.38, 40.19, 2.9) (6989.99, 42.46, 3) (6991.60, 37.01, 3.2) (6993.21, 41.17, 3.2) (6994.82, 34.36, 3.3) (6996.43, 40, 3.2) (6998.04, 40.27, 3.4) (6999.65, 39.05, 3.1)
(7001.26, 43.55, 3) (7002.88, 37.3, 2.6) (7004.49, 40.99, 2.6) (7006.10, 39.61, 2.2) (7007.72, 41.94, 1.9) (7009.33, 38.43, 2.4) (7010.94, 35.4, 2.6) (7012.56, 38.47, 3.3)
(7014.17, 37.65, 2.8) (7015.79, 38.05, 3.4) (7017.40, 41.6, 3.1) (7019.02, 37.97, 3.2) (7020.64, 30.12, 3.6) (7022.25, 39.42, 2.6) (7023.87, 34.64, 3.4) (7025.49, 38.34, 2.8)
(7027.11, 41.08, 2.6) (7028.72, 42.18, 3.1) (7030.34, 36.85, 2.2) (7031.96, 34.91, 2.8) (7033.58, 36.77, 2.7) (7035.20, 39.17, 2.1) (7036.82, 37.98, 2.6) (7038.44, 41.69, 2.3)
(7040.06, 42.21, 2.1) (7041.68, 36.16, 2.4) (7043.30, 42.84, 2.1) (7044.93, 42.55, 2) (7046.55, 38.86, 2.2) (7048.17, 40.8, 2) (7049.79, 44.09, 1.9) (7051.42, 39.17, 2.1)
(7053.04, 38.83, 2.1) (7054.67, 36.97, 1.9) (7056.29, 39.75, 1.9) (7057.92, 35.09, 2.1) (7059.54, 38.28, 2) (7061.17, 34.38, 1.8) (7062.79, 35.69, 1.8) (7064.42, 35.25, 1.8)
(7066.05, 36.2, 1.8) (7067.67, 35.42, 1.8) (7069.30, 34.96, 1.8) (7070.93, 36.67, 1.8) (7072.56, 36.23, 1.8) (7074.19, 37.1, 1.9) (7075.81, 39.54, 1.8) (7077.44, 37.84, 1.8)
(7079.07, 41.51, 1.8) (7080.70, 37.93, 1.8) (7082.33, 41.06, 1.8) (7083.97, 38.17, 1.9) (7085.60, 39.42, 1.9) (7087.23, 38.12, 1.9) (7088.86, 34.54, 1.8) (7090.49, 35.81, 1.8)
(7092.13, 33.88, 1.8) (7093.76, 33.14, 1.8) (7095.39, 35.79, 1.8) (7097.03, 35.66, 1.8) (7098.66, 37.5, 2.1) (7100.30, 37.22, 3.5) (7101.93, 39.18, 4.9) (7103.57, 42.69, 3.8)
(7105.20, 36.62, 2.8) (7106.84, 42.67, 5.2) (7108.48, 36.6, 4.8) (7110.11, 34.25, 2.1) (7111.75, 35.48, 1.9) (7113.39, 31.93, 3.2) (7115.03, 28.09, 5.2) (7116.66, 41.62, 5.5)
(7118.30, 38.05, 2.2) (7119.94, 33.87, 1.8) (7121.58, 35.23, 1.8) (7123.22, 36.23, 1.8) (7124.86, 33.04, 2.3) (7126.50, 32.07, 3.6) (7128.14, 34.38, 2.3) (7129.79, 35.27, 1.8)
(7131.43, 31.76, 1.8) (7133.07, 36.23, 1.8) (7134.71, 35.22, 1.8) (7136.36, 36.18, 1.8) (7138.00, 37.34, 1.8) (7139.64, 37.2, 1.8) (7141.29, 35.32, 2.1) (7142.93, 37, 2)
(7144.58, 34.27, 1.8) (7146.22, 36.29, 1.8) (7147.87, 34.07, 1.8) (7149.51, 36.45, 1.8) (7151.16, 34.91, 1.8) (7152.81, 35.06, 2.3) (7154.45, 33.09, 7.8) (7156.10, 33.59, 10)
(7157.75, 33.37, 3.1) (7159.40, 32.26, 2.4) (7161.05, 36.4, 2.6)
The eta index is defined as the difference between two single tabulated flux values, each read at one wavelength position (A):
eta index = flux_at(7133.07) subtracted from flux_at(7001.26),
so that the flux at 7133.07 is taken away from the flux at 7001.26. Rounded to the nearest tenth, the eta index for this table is 7.3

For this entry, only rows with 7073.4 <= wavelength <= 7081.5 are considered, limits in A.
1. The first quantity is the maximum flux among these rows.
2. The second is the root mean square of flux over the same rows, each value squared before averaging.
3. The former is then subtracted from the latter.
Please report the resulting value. -2.69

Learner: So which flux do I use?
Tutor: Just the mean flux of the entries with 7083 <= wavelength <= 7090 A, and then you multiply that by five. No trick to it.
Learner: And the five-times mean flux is 188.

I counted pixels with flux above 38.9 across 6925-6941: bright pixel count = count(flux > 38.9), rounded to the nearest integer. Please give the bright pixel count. 6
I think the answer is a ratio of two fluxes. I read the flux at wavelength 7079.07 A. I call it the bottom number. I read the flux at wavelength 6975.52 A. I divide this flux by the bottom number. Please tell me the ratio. 0.97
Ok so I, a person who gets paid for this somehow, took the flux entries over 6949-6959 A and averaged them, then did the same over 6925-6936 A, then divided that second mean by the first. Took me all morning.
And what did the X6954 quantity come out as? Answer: 1.04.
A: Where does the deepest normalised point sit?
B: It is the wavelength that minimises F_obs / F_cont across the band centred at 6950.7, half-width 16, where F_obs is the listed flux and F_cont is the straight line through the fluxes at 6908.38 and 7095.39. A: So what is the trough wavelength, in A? 6938.67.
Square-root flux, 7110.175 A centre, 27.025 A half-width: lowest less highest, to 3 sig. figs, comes -1.23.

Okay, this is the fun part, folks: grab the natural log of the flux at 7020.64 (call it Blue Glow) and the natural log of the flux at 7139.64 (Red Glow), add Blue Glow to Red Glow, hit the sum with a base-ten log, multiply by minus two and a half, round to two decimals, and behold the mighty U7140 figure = -2.12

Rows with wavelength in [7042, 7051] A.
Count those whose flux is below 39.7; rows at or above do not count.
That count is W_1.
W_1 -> 1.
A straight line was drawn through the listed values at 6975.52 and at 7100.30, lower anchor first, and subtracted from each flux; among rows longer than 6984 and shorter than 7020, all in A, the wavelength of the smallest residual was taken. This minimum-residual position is 6994.82 A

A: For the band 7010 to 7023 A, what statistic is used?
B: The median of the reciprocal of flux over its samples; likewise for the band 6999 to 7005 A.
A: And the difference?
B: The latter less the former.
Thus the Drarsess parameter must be -0.0013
